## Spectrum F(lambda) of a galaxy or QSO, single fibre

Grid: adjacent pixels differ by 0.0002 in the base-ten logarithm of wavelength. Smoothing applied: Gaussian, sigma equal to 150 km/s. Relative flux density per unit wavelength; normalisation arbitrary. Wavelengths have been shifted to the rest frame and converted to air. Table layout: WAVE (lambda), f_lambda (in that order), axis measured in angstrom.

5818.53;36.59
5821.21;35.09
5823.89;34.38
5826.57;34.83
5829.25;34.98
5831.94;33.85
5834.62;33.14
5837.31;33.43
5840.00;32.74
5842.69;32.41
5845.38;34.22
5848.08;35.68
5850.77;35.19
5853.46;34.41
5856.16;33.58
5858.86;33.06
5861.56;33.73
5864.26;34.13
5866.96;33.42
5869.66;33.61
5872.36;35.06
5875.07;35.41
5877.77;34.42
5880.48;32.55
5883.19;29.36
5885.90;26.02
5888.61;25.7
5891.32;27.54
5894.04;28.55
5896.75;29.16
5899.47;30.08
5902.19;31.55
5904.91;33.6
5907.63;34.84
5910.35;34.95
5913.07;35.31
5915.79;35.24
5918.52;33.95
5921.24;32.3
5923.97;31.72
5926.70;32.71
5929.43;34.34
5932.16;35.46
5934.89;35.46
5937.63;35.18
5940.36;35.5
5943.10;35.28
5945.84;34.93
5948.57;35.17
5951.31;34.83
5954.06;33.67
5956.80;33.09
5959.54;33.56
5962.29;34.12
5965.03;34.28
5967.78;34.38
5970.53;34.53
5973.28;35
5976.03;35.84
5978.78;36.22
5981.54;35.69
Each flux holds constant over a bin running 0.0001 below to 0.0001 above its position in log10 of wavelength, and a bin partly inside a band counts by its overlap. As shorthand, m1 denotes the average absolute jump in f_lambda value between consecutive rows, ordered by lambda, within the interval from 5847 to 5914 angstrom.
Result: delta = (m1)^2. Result 1.1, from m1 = 1.07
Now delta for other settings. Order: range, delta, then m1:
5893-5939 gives 0.8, 0.90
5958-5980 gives 0.1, 0.38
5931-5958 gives 0.2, 0.39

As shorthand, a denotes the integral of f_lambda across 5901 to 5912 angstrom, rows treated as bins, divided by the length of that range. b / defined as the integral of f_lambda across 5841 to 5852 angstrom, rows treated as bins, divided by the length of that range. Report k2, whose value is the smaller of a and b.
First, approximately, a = 33.8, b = 34.3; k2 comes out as 33.8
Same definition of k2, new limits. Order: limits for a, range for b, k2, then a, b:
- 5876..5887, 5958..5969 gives 30.9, 30.9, 34.1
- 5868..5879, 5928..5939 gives 34.6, 34.6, 35.1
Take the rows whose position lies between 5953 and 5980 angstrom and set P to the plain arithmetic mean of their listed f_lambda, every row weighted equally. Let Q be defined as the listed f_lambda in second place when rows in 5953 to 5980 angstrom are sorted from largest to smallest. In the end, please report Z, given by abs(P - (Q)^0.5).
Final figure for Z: 28.48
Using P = 34.5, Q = 35.84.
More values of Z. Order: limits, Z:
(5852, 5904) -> 25.73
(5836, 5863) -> 27.91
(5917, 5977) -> 28.37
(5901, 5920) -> 28.27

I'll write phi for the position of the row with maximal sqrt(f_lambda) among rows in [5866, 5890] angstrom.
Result 5875.07 angstrom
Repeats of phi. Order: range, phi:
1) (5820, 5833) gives 5821.21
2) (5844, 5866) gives 5848.08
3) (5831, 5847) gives 5845.38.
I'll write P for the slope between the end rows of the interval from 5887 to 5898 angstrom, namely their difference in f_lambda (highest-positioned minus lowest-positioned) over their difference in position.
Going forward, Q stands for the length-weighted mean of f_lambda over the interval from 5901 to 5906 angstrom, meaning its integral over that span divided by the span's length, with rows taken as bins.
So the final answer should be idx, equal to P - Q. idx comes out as -32.1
